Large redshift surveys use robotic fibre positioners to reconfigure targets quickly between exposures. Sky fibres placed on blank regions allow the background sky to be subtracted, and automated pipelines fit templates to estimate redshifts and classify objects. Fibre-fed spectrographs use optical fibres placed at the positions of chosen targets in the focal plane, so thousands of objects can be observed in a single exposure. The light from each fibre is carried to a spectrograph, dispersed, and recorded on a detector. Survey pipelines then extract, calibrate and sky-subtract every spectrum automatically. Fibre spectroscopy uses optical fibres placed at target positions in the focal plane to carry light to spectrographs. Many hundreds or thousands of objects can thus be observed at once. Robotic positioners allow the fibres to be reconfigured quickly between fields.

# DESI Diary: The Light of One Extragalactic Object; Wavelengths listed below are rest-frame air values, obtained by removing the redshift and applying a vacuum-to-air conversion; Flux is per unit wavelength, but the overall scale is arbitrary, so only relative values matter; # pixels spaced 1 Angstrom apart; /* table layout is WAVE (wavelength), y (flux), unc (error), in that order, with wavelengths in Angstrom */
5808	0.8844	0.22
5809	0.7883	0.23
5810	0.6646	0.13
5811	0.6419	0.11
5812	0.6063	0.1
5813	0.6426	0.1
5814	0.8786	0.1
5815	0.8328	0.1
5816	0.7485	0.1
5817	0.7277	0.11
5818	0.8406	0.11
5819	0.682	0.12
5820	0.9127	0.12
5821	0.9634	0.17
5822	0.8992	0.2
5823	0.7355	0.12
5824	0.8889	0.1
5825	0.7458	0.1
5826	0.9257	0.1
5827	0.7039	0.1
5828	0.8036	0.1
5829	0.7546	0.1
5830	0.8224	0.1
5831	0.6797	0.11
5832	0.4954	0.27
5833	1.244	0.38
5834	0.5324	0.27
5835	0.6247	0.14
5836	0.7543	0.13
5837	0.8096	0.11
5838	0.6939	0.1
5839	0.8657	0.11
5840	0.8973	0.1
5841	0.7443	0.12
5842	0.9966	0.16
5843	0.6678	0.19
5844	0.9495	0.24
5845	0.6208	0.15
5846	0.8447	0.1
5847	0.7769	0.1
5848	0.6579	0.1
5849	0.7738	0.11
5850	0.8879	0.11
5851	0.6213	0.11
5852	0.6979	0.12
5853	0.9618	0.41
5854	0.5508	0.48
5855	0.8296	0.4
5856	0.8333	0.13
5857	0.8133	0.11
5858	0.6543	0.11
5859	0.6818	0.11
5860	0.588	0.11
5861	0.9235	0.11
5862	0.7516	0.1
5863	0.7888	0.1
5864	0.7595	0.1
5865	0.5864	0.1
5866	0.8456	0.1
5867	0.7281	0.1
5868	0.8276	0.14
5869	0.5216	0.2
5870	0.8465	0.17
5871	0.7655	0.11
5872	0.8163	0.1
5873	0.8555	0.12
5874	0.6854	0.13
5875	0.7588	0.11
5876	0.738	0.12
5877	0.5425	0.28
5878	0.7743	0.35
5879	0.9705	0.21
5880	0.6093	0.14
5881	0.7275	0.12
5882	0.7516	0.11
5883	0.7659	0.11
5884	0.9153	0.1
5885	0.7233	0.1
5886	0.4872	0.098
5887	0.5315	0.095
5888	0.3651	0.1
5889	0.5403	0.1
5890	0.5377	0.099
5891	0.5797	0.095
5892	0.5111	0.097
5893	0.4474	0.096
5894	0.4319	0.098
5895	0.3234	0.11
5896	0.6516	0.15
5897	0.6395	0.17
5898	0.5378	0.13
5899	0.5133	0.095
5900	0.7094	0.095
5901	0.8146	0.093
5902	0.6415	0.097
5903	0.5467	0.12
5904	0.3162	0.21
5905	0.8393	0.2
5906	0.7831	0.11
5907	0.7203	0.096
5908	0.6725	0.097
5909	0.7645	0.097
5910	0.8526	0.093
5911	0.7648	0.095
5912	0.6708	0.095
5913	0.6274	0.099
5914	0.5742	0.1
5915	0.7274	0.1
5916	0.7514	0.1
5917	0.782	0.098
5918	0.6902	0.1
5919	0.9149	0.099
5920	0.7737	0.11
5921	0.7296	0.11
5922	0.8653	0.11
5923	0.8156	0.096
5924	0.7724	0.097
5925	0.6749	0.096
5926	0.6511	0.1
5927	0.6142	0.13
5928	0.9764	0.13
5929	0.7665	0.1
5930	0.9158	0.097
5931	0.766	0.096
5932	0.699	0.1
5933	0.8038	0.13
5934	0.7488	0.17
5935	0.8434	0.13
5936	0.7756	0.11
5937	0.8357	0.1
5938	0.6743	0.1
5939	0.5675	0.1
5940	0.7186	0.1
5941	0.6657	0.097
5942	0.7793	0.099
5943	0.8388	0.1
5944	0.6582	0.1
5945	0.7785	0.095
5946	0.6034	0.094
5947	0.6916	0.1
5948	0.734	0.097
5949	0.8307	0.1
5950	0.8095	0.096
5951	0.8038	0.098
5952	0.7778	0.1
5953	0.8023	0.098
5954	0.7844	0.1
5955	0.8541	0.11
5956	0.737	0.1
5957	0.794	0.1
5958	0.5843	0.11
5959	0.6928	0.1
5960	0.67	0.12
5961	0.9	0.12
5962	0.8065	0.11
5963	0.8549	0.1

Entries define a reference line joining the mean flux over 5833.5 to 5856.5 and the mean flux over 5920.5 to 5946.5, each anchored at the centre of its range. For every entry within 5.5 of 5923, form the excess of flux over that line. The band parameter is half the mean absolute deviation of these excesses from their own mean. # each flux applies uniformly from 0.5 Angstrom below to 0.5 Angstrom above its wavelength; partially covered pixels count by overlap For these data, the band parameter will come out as 0.045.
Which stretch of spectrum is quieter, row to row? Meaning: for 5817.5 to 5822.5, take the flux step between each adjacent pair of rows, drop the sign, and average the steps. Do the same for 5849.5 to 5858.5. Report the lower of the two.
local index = 0.13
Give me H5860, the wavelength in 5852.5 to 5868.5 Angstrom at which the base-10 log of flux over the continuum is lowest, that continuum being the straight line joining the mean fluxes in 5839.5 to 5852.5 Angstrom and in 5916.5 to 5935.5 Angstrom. 5854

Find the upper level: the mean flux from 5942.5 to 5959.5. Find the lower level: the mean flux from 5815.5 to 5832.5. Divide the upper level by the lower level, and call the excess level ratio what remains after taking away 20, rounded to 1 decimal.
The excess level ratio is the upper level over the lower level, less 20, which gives -19.0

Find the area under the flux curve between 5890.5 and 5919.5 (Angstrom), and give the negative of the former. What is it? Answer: -19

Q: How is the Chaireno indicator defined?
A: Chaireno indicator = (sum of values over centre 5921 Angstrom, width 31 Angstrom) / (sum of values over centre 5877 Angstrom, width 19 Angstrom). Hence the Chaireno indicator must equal 1.67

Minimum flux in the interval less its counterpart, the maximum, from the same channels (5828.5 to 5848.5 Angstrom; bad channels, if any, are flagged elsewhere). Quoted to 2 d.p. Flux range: -0.75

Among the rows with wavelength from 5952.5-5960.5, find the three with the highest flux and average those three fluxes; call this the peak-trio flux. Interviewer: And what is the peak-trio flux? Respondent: 0.82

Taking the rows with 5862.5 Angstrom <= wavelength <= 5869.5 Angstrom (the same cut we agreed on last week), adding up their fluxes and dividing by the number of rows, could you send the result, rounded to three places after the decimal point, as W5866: 0.723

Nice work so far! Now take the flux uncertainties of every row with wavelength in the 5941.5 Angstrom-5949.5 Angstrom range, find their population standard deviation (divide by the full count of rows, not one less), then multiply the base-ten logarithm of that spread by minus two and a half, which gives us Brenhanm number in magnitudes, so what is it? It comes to 6.6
